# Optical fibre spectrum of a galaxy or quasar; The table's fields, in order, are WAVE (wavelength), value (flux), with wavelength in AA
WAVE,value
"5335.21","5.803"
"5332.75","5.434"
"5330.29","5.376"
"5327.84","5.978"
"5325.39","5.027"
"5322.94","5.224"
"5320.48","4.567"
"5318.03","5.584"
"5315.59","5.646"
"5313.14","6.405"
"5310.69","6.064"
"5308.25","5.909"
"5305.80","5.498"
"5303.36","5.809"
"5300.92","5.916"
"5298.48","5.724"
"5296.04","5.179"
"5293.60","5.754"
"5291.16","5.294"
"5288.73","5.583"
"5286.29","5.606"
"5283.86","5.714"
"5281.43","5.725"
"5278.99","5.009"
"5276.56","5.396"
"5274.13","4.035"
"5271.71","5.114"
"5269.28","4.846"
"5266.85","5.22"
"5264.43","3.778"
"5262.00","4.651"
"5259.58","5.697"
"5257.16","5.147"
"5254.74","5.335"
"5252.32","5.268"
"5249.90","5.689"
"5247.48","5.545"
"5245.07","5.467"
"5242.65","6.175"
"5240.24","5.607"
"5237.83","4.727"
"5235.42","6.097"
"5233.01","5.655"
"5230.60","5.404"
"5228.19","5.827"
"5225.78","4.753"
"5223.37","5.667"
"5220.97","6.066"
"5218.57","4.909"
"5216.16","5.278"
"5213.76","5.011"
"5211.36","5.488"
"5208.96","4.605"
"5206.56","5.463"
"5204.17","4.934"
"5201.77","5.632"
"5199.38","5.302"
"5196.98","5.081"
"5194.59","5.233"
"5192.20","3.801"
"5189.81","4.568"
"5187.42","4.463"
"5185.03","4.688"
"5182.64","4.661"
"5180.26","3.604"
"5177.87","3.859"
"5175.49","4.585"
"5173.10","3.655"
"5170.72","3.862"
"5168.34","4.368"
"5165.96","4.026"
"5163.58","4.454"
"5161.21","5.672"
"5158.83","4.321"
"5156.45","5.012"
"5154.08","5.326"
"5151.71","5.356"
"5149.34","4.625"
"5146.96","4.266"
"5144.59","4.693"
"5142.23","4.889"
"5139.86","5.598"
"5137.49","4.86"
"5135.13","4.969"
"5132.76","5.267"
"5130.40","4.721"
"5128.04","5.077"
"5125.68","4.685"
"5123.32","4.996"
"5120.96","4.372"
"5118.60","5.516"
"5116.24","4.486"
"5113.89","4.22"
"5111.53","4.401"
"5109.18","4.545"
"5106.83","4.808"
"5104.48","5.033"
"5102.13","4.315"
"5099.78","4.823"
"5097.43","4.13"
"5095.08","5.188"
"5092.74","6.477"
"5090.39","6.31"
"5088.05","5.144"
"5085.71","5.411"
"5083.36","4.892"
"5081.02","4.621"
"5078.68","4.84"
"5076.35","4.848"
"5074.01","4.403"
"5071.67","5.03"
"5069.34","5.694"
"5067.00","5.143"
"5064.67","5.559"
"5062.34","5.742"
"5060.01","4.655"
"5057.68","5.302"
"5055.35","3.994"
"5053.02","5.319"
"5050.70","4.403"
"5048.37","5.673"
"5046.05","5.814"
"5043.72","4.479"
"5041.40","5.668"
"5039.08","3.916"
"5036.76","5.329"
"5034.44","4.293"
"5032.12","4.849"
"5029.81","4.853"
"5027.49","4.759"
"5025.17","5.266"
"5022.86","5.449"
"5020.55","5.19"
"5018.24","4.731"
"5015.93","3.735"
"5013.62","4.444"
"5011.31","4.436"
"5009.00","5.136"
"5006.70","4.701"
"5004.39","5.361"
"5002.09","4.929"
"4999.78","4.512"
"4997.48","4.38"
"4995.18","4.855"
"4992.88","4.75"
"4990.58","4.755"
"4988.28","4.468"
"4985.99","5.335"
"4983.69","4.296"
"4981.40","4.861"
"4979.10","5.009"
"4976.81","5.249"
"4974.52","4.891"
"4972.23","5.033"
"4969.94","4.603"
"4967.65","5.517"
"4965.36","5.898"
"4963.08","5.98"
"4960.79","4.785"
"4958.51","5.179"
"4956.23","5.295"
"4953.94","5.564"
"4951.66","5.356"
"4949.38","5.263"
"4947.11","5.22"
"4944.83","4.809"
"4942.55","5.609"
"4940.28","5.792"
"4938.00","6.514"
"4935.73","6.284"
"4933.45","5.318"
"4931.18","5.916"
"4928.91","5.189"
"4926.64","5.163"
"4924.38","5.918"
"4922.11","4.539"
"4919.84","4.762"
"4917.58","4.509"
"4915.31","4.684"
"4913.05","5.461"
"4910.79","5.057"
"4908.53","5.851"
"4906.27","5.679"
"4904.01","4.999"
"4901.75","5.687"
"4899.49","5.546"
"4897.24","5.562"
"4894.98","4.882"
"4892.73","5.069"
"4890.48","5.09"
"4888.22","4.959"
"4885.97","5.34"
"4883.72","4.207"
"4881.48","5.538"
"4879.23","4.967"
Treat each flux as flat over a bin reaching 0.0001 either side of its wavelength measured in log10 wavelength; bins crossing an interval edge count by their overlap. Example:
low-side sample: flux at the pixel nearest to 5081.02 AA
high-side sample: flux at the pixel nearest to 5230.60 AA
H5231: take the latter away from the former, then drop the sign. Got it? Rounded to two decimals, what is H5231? 0.78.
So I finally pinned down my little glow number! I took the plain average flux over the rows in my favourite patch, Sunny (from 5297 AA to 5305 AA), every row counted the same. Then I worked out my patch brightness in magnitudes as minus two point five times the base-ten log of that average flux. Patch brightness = -1.91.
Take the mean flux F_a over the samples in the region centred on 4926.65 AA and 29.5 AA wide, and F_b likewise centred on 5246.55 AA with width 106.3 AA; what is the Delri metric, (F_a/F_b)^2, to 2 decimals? 1.03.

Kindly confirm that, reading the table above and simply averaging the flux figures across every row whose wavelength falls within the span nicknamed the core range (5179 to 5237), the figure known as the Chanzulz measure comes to 5.1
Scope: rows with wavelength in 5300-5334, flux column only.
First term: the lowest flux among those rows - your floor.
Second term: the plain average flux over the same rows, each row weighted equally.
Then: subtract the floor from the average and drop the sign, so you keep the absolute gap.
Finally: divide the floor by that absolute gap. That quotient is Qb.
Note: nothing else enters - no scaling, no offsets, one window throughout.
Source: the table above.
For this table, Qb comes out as 4.4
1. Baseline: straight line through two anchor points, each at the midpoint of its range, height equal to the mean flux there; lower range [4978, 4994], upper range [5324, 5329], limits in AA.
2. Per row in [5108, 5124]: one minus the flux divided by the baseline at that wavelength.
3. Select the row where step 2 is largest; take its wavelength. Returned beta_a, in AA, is 5113.89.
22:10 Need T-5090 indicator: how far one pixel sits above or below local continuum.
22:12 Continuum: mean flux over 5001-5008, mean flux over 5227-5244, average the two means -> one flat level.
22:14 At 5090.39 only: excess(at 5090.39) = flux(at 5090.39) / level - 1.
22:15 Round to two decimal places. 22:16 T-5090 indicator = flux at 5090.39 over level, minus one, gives 0.19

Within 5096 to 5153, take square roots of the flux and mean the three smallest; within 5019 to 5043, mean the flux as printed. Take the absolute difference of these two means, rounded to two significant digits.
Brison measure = 2.9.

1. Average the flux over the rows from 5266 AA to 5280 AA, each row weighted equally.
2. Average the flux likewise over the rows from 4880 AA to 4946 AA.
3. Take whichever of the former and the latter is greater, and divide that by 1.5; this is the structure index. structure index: 3.54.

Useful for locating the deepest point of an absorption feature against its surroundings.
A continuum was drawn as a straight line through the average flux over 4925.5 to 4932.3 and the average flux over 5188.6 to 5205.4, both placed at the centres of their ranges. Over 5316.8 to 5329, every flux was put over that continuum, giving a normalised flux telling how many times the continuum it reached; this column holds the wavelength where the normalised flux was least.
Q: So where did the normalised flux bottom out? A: 5320.48 AA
